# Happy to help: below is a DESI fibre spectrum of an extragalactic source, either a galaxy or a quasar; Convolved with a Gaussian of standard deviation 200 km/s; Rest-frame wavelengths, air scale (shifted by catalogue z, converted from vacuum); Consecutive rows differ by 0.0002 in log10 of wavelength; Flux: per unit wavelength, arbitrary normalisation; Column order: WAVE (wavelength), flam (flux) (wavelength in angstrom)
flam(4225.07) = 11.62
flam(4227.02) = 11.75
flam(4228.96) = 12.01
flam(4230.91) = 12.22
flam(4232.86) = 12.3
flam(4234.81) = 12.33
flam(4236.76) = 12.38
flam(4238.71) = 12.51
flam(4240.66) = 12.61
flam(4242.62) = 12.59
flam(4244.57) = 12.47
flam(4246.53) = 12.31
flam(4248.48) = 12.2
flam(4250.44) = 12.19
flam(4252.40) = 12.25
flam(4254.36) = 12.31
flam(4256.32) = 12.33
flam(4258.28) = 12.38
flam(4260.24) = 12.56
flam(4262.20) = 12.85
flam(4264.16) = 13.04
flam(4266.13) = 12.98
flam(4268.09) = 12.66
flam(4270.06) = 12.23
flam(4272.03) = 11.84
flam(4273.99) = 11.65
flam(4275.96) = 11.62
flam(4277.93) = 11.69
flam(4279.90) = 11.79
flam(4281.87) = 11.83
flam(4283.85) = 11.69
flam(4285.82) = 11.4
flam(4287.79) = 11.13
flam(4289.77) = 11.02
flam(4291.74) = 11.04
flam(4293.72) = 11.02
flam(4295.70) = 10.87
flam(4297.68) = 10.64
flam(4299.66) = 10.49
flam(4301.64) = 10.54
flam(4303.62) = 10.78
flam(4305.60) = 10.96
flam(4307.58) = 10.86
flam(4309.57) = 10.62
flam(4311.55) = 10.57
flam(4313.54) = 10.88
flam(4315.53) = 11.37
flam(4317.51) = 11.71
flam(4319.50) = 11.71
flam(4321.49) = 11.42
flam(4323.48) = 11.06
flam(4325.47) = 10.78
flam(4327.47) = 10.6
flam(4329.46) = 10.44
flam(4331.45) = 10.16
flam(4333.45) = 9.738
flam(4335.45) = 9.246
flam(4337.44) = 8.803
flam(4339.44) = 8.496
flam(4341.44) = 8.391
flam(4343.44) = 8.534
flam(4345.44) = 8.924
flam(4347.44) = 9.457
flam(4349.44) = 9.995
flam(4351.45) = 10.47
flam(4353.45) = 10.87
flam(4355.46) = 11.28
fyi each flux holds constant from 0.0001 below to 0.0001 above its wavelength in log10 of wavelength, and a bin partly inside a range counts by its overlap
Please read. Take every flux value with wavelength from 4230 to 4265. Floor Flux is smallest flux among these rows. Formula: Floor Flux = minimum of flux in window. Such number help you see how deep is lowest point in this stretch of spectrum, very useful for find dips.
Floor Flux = 12.19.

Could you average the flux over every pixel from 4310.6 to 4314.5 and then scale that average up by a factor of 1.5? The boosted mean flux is 16.1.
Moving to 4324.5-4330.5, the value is 15.9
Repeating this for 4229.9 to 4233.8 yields 18.4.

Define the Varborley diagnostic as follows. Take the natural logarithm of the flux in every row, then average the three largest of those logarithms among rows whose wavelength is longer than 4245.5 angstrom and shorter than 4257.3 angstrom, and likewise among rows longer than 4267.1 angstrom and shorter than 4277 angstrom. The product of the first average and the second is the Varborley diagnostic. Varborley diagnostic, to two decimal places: 6.29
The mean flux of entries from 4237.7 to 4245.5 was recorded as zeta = 12.5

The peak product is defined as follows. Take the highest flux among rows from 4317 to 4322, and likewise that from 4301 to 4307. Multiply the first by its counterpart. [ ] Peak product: 128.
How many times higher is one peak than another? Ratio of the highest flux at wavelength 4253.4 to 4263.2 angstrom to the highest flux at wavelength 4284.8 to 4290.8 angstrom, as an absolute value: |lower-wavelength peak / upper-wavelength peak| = 1.13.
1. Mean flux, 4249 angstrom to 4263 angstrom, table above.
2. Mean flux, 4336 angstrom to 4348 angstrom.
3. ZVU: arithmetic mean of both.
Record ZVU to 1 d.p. 10.6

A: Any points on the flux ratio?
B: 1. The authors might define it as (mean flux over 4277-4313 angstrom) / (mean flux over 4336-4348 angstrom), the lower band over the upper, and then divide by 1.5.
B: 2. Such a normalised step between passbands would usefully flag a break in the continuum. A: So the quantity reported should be 0.84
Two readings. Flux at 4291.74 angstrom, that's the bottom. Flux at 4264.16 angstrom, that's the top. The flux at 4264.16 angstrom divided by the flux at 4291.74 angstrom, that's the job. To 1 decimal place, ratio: 1.2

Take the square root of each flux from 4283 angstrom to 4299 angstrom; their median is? 3.32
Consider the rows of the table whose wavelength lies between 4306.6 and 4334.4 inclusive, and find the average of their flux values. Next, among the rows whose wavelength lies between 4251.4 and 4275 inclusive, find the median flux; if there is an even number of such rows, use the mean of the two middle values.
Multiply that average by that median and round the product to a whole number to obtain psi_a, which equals 134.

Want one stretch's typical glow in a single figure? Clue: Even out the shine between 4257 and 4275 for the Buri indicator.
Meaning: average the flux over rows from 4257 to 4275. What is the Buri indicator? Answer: 12.5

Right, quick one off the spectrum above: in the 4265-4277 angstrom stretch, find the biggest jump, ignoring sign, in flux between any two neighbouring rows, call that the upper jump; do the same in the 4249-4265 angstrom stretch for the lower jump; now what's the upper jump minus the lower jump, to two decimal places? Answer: 0.14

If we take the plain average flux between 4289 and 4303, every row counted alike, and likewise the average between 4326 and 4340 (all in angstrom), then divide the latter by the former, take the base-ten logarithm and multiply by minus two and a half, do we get 0.12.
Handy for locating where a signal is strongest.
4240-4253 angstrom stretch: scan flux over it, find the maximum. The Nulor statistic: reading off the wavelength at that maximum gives 4240.66 angstrom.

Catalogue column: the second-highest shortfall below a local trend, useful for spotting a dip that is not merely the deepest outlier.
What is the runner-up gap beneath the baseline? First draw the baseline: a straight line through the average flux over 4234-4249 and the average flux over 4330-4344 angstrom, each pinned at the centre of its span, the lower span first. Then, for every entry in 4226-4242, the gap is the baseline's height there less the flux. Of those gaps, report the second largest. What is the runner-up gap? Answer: 0.86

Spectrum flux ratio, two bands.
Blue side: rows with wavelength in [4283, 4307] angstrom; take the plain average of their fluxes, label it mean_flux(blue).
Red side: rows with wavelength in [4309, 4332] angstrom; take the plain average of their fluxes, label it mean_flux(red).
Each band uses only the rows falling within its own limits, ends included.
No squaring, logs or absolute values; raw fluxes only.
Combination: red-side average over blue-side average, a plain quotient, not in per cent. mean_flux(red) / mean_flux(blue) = 1.00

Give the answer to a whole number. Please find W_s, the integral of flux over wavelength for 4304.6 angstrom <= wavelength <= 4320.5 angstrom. 176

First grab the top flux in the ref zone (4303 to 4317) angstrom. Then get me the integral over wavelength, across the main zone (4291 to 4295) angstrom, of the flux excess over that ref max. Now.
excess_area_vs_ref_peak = -1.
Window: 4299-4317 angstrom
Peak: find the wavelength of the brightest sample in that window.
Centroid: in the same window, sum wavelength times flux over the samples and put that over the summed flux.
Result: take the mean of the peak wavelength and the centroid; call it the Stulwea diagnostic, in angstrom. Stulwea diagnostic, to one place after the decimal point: 4311.6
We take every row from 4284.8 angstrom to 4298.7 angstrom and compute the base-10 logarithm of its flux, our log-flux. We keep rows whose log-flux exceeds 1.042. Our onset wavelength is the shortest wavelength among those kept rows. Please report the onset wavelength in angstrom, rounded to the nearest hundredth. 4285.82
